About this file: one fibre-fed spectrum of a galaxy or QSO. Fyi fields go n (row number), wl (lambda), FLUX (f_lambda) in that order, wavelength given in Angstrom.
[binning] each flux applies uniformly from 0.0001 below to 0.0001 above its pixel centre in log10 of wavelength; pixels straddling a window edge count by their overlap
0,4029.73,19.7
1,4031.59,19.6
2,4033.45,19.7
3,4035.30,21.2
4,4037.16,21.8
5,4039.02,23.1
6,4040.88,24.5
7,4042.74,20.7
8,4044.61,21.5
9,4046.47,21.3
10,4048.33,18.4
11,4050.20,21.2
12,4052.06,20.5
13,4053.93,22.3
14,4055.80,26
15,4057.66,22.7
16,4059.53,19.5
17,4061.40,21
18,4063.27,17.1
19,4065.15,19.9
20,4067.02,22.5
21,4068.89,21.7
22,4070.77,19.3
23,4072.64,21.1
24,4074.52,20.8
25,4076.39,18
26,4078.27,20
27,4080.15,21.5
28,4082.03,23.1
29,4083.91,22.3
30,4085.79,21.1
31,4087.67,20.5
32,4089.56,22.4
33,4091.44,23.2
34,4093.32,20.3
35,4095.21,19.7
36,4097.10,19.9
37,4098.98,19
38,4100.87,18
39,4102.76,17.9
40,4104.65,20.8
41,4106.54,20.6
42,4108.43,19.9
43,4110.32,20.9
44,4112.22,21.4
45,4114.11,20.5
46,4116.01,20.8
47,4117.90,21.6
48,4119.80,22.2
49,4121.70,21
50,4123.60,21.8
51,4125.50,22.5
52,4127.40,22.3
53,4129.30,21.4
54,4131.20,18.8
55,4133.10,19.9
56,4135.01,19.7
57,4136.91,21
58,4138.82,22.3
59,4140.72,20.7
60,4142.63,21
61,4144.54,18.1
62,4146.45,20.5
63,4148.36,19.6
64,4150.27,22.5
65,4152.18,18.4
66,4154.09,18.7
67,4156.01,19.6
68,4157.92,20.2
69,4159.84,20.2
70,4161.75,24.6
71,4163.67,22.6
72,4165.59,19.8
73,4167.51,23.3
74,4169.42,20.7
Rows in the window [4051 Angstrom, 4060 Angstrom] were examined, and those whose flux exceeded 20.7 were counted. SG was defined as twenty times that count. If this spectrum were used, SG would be 60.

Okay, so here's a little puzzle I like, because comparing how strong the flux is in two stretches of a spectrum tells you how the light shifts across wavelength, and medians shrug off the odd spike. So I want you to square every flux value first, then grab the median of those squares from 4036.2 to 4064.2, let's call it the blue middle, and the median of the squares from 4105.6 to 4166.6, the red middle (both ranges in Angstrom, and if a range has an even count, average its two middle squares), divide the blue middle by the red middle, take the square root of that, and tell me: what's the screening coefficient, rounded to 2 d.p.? 1.03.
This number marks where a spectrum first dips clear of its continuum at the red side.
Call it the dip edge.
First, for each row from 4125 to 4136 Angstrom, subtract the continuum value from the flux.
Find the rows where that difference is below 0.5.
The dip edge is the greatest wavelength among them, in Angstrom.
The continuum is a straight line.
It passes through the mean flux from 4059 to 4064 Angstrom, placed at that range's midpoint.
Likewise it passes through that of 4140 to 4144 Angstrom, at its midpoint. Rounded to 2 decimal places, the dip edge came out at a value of 4135.01 Angstrom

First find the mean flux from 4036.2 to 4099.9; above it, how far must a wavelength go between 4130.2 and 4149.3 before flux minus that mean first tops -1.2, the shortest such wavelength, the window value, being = 4136.91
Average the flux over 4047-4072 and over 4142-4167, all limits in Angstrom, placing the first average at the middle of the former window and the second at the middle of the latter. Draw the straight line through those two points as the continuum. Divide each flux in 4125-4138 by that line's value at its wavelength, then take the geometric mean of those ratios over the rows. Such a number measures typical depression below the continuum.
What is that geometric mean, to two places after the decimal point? 1.01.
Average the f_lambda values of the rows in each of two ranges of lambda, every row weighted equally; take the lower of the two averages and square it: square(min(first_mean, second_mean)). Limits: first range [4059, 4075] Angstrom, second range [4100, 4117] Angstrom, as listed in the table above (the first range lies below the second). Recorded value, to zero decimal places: 404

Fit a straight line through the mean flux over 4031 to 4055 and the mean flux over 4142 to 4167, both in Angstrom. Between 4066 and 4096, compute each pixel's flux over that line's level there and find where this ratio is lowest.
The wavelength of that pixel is 4076.39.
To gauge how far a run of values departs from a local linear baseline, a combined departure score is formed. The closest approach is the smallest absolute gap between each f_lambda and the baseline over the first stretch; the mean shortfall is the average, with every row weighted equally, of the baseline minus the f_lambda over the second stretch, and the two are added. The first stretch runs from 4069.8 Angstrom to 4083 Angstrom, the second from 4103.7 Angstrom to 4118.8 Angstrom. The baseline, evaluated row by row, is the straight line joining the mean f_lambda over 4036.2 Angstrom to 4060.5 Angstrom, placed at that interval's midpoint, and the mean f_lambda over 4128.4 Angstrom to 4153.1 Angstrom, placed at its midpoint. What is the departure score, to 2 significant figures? 0.18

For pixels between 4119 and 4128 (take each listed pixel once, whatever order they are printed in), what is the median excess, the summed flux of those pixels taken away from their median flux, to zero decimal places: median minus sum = -88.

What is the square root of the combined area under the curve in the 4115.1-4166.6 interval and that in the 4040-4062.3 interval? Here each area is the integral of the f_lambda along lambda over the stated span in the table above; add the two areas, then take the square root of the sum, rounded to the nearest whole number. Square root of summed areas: 39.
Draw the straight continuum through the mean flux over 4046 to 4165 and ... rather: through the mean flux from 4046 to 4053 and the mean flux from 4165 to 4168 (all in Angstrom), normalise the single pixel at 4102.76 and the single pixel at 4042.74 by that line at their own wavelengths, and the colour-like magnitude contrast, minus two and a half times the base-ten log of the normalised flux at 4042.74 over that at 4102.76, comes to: -0.19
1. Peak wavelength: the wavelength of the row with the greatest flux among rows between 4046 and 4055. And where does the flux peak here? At 4053.93 Angstrom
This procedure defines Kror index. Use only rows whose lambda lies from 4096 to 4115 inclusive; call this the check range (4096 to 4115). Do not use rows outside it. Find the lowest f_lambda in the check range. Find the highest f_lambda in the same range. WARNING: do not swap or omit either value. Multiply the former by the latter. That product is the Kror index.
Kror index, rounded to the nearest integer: 383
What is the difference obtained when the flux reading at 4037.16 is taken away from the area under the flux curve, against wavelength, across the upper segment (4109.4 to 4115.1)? 97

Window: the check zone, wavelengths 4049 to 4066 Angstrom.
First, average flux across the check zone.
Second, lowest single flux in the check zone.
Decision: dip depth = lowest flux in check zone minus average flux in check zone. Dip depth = -4.0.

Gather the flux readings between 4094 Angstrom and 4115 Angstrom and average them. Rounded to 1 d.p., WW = 19.9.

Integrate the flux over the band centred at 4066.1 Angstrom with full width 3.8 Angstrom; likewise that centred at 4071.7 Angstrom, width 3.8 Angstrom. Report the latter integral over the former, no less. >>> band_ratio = 0.95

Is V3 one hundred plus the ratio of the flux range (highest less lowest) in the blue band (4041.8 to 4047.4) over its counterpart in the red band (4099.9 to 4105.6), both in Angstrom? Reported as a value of 100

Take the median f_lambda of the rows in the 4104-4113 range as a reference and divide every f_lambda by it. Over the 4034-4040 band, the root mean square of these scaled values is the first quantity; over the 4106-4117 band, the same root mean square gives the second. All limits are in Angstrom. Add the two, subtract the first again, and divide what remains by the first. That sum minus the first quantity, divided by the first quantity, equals 0.94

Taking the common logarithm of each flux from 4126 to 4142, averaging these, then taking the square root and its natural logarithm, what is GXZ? 0.138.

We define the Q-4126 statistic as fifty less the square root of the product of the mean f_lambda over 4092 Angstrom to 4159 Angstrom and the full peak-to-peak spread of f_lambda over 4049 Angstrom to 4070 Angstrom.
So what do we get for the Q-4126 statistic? 36.5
